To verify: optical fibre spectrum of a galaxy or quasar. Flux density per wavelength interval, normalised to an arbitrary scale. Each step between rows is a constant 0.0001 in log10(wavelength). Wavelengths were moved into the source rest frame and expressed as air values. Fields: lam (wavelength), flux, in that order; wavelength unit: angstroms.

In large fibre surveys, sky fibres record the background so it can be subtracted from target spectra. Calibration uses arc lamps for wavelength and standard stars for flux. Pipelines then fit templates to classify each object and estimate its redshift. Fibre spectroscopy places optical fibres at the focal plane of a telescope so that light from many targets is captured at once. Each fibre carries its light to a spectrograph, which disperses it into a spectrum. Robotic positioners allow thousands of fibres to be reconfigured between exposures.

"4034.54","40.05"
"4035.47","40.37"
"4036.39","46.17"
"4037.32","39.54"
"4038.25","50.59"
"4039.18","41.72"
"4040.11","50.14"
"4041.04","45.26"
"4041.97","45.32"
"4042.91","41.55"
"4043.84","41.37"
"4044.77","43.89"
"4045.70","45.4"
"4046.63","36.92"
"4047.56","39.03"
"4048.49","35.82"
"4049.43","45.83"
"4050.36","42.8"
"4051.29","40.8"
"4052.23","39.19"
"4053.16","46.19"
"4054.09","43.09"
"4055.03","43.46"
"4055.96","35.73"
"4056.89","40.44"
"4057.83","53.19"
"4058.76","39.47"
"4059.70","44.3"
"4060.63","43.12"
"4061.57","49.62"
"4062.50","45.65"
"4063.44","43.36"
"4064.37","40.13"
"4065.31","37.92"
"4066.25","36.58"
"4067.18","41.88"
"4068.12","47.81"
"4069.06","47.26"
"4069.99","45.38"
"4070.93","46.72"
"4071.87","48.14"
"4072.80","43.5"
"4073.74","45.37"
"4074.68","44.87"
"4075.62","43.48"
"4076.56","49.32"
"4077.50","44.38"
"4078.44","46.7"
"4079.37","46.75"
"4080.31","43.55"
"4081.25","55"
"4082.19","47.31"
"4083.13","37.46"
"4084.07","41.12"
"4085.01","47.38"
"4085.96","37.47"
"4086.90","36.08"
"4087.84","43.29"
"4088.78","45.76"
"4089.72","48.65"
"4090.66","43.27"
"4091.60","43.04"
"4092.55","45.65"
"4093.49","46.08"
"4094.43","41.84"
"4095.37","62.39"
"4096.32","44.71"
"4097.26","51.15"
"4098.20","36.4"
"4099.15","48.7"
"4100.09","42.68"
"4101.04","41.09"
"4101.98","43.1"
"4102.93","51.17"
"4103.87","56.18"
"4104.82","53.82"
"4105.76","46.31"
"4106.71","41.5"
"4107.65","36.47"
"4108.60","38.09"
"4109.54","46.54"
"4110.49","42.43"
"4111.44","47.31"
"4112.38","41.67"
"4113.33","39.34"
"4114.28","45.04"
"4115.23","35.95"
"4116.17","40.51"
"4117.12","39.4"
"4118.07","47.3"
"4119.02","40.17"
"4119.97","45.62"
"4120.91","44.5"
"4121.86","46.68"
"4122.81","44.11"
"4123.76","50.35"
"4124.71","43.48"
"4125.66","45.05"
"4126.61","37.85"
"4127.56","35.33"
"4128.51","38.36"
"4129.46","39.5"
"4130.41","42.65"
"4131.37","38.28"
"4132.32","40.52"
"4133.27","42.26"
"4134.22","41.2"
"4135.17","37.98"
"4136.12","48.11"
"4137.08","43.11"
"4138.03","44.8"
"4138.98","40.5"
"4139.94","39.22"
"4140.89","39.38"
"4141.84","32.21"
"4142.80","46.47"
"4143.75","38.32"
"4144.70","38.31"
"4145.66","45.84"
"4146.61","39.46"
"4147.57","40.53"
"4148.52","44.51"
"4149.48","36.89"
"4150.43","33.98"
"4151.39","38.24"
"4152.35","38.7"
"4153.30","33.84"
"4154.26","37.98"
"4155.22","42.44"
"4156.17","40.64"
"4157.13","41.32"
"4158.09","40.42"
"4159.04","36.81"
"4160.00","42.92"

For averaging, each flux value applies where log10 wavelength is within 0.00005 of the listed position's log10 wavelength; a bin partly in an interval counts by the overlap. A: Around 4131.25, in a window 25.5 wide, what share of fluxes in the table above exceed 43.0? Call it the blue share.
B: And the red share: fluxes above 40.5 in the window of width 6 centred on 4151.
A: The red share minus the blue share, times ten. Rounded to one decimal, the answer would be -2.4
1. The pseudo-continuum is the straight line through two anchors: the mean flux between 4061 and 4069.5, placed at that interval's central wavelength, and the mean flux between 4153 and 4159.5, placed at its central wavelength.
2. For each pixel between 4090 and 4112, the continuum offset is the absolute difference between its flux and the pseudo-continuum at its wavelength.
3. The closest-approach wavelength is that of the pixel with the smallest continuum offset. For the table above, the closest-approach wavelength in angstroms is 4106.71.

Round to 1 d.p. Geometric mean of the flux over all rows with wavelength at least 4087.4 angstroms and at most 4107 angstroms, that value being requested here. 46.2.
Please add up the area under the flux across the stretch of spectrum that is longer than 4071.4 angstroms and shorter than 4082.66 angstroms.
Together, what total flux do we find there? 524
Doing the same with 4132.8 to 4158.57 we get 1037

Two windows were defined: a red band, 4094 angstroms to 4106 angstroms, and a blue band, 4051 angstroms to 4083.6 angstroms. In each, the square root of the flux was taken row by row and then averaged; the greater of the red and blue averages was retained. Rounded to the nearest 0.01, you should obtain 6.89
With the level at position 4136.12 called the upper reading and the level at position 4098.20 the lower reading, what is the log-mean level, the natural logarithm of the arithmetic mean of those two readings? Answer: 3.74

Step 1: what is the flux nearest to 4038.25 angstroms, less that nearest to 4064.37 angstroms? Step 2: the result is 10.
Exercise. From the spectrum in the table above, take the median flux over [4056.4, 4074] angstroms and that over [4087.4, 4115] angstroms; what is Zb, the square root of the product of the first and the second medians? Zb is 44.5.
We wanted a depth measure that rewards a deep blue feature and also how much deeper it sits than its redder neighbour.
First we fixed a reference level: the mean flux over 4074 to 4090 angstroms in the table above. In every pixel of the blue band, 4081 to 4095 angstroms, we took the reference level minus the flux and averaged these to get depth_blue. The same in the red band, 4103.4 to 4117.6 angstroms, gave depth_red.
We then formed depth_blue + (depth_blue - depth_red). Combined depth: 0.1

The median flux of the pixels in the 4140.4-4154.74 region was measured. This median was 38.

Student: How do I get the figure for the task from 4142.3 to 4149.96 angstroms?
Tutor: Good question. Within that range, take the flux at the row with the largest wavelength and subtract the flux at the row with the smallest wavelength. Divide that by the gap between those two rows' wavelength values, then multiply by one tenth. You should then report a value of -0.14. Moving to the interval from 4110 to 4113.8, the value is -0.11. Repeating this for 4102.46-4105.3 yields 0.14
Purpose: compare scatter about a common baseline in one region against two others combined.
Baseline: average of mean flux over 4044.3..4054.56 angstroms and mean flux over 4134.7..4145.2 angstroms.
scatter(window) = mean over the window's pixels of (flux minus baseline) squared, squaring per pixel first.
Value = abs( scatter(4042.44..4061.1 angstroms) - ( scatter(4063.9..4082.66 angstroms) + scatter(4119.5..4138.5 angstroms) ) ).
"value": 30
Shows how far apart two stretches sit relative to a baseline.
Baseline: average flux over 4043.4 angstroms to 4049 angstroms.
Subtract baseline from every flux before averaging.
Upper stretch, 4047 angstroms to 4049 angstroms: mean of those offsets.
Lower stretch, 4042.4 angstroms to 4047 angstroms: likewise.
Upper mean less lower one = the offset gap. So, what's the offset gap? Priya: -4.4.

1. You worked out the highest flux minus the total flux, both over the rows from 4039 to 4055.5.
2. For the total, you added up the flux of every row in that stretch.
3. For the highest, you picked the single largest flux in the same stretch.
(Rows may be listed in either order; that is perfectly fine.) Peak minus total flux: -718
